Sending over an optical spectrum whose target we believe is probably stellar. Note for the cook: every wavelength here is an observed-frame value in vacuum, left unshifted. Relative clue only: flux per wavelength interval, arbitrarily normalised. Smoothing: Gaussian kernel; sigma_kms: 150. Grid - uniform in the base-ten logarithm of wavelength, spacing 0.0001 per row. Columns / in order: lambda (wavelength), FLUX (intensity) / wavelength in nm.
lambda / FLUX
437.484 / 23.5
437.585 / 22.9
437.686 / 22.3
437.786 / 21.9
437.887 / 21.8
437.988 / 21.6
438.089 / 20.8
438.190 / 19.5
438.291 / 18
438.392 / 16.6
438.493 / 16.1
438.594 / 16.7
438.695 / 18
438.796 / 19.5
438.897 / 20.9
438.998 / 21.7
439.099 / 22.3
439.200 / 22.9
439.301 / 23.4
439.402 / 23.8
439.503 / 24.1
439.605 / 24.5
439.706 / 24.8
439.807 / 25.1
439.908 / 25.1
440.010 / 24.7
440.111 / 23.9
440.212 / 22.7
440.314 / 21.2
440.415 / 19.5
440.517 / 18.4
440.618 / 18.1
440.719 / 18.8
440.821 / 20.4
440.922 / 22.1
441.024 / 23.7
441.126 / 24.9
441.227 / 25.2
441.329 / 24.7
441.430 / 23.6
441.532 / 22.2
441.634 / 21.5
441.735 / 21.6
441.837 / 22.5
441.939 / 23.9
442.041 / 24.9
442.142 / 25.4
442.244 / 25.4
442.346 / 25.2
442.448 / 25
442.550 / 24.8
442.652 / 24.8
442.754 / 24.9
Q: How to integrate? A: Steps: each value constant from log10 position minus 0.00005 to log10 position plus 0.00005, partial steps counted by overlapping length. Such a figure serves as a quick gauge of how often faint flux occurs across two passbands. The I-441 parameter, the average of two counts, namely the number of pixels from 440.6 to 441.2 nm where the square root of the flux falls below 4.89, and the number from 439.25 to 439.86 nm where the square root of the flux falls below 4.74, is 2.5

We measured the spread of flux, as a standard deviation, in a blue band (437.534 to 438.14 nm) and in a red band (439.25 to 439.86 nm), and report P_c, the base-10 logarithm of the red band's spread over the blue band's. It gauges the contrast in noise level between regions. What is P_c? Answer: -0.043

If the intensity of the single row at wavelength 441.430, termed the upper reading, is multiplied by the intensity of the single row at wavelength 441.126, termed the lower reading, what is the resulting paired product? 588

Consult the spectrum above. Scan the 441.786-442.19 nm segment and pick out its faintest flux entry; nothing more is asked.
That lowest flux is 22.5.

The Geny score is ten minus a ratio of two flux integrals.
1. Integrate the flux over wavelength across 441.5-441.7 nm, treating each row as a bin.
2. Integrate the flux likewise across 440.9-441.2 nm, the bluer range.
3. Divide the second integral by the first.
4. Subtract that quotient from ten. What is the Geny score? 8.4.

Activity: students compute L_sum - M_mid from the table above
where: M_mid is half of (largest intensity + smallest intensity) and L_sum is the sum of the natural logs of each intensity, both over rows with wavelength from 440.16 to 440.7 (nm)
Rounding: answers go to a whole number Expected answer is -5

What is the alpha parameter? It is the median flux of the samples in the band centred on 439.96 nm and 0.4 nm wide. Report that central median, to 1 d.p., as 24.9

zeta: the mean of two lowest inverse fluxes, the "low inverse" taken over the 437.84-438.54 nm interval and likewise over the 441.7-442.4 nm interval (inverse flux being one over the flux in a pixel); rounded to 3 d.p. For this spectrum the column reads 0.043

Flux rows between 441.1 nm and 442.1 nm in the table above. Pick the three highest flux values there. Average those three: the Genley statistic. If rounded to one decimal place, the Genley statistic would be 25.0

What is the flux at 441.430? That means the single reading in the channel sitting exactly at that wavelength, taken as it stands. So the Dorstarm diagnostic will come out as 23.6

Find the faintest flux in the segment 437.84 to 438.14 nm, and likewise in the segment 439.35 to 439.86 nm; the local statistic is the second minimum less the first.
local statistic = 3.0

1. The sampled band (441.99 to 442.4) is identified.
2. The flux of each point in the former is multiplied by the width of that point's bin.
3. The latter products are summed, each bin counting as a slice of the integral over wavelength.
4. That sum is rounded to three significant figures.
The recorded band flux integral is 10.3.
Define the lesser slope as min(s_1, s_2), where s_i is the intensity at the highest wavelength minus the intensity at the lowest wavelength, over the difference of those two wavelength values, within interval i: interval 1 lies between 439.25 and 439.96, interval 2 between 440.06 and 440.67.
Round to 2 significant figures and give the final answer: -11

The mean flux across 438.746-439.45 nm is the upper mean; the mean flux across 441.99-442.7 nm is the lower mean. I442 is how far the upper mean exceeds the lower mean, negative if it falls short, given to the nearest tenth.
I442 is -3.0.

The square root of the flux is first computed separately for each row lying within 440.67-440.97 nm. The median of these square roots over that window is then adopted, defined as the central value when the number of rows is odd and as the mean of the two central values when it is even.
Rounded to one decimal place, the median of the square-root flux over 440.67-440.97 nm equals 4.5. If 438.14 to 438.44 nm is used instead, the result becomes 4.2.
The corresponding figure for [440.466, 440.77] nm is 4.3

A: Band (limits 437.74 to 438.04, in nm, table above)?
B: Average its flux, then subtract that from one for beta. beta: -21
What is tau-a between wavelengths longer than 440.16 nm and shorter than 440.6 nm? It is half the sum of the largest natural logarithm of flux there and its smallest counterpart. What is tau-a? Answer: 3.02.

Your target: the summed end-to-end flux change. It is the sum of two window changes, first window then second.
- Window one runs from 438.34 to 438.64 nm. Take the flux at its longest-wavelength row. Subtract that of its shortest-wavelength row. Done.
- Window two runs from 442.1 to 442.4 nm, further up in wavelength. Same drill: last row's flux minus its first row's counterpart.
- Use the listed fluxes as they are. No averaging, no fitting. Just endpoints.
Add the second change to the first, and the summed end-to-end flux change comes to 0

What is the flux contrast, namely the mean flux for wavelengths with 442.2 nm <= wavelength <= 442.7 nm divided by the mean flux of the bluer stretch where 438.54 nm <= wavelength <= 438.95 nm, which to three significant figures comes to 1.33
